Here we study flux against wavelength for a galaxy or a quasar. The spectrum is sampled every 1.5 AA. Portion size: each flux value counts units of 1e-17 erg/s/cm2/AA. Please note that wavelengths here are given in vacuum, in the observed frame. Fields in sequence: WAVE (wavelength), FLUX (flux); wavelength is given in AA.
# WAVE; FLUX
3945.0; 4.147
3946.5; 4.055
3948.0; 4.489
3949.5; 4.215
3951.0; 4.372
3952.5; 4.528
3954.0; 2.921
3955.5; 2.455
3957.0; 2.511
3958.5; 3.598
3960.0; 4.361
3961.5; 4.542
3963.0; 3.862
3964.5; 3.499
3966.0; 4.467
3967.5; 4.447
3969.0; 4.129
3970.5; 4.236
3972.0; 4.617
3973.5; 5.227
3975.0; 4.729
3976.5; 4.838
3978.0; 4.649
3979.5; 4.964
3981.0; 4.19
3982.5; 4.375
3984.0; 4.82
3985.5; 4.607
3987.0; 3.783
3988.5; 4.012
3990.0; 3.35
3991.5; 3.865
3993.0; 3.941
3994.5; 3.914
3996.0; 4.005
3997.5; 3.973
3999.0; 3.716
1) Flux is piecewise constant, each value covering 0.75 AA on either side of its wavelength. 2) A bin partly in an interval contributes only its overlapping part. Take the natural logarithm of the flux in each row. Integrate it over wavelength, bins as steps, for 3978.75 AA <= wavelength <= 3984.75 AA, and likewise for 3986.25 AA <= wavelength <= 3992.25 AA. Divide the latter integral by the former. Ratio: 0.87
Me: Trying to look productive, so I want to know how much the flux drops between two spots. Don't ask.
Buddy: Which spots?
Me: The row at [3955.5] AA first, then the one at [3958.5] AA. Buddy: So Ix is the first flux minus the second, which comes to -1.1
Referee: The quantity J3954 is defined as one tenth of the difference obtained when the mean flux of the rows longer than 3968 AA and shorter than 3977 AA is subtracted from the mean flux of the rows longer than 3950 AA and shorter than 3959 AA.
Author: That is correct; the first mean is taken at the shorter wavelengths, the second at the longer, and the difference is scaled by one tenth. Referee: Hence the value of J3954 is -0.12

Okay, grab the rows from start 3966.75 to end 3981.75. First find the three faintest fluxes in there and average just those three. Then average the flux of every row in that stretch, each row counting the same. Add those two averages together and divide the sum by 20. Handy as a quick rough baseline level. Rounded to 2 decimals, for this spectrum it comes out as 0.44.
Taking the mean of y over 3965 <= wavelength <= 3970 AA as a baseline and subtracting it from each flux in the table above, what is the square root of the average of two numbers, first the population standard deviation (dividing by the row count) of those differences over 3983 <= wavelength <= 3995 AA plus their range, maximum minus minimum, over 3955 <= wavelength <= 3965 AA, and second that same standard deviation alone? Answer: 1.22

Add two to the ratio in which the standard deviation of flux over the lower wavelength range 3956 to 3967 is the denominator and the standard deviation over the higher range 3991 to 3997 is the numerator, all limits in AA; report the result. 2.08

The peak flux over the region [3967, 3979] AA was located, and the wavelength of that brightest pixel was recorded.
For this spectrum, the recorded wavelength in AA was 3973.5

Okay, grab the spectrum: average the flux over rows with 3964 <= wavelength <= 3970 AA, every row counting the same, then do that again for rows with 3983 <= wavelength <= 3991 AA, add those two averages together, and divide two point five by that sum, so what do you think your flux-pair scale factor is 0.30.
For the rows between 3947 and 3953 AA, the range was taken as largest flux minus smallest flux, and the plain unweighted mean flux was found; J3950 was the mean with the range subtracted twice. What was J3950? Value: 3.8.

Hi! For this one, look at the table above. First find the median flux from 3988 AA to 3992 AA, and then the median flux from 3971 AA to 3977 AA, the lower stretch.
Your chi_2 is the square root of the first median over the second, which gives 0.90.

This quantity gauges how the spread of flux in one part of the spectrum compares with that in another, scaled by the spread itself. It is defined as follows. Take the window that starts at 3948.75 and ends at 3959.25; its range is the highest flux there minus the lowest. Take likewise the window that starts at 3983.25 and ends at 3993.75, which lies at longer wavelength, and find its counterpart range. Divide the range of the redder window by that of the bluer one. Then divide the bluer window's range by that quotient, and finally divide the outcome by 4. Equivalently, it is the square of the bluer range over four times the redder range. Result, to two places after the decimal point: 0.73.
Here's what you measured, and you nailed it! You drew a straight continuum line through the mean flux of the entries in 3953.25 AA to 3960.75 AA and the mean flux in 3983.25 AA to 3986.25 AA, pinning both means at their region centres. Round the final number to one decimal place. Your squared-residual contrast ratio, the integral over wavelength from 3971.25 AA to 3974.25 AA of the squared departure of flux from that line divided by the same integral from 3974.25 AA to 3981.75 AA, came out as 1.5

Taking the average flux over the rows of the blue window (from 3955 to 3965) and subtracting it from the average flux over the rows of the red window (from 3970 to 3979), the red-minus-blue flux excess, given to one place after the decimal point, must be 1.2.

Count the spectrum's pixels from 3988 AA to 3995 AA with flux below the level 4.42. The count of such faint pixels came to 5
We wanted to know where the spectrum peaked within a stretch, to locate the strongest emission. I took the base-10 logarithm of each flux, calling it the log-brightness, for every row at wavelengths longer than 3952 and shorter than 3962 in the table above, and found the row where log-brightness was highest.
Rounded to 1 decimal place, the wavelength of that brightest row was 3961.5 AA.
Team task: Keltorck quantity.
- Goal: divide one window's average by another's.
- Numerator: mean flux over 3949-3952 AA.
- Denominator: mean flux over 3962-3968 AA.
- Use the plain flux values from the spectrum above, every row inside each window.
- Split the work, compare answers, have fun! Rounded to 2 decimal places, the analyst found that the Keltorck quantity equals 1.06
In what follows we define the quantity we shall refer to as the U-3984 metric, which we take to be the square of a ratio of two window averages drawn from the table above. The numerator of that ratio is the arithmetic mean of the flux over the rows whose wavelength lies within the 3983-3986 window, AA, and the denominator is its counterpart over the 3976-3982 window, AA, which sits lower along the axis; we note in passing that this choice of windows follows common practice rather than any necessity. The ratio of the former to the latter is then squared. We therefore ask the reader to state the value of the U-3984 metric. 1.0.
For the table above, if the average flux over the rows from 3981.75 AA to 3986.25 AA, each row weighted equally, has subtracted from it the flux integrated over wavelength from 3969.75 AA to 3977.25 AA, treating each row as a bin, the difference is -31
